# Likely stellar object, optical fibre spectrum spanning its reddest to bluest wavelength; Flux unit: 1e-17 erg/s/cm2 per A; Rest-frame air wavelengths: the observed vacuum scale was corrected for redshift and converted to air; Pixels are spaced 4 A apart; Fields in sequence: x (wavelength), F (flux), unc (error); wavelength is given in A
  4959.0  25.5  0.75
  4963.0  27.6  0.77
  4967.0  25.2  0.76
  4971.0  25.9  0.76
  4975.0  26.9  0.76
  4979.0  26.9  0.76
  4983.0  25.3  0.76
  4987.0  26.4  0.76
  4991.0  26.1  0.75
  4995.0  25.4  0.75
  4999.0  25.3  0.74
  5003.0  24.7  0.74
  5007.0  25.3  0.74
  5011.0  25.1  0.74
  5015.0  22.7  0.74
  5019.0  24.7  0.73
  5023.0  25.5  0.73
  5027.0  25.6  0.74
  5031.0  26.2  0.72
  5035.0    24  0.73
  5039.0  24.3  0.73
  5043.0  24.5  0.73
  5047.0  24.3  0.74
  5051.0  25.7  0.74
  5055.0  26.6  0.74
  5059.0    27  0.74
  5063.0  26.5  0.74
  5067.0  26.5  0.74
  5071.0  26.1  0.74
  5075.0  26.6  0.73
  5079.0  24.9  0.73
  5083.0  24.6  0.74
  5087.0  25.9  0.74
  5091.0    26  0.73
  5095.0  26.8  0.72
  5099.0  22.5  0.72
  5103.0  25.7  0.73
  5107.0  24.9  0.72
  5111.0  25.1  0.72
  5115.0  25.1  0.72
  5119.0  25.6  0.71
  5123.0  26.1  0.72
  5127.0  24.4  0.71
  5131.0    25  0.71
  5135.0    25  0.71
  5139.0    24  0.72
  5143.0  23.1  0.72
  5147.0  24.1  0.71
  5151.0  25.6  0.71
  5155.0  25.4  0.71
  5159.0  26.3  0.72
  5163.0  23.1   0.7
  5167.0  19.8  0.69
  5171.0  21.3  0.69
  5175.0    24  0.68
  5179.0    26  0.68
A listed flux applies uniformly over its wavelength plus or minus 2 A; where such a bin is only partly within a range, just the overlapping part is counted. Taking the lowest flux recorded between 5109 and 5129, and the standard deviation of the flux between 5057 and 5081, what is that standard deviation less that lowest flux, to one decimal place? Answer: -23.7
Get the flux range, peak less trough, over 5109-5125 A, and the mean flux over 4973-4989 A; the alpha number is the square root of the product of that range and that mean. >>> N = 5.1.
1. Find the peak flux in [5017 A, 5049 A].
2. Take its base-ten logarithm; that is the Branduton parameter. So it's 1.42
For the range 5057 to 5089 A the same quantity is 1.43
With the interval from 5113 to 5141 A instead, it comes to 1.42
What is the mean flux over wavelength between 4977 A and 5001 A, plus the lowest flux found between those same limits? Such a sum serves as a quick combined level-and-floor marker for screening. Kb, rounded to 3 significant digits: 51.2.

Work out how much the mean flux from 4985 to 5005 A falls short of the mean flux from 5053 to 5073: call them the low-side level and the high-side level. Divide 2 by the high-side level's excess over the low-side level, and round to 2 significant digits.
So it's 2.1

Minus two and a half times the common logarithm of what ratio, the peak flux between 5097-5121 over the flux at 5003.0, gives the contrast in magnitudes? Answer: -0.043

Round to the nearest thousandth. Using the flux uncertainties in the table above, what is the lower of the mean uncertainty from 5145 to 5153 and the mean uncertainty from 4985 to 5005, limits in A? 0.710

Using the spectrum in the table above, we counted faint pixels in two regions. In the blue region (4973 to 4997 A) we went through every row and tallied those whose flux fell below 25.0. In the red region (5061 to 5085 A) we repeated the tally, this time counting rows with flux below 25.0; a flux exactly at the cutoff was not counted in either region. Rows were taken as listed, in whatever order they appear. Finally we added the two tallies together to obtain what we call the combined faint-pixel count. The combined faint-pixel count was 2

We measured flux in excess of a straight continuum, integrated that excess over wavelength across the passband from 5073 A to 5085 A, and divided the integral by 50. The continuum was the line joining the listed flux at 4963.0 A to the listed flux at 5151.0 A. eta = -0.24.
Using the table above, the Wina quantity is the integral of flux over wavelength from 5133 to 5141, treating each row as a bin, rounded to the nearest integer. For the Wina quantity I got 196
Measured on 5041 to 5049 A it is 195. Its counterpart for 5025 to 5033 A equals 207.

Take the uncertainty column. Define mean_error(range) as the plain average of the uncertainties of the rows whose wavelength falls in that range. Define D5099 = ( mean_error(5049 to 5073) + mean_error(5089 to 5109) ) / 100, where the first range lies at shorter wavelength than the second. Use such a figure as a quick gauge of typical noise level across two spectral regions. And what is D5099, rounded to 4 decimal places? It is 0.0146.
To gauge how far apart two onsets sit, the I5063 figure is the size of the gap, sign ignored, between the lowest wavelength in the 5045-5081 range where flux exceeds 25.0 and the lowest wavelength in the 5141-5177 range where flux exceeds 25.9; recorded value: 108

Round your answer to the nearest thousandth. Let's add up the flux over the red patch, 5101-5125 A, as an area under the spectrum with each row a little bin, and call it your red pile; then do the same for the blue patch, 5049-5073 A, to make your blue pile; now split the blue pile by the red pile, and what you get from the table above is 1.039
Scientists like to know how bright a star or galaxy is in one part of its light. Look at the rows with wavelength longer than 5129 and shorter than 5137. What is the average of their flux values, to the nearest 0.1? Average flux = 25.0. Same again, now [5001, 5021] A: 24.5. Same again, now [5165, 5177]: 21.7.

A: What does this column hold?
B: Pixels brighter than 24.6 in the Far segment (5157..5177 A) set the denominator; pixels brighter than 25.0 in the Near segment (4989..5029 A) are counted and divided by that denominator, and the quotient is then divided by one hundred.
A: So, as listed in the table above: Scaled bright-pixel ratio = 0.070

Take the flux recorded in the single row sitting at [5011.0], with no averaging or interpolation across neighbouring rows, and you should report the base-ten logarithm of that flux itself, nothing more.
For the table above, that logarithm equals 1.40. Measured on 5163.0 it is 1.36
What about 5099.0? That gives 1.35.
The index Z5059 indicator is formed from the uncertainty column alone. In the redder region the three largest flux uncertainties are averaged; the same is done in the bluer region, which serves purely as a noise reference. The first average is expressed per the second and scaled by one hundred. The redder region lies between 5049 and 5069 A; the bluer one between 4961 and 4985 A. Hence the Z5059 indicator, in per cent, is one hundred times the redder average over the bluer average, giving 96.9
